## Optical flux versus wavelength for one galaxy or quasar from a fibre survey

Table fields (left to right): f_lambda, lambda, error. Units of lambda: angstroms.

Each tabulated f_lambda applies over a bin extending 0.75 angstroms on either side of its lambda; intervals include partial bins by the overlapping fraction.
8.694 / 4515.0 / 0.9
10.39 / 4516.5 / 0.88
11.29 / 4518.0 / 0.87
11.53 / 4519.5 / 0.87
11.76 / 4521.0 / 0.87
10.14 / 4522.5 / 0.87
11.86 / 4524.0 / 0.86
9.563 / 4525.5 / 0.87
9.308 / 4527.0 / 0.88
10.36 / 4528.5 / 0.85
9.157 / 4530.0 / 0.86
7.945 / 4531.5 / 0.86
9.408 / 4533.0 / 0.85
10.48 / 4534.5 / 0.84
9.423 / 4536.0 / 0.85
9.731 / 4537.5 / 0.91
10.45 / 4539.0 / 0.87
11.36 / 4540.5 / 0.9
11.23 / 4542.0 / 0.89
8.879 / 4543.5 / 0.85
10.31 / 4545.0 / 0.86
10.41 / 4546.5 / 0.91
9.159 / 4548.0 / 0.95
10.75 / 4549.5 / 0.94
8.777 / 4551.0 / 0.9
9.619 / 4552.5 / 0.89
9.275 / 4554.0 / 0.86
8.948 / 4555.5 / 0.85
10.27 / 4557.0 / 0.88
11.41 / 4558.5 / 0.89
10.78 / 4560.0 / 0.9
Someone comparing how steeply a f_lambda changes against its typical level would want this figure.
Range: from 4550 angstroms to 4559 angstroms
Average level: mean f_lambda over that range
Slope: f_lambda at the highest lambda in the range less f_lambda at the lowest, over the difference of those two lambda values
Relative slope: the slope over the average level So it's 0.036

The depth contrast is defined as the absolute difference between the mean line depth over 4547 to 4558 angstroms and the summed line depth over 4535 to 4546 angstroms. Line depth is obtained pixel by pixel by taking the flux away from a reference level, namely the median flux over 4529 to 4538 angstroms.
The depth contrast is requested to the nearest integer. 5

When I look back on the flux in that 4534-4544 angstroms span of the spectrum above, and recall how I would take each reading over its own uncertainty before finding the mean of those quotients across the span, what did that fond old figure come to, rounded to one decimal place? 11.7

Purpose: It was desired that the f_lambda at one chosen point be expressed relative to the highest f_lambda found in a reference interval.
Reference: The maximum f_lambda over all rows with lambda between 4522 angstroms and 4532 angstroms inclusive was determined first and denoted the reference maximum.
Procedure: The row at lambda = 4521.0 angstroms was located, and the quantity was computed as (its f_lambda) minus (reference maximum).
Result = -0.1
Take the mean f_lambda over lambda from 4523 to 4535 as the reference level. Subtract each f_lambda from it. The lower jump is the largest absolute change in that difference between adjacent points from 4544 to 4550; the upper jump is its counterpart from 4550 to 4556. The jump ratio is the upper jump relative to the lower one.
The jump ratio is 0.5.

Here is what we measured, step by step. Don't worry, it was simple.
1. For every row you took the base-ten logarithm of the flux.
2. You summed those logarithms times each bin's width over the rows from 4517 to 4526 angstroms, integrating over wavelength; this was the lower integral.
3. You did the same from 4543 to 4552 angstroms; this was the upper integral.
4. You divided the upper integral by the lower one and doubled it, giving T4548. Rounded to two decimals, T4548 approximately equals 1.89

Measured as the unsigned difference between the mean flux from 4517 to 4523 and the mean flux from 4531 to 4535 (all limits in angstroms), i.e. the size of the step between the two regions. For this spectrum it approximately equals 1.9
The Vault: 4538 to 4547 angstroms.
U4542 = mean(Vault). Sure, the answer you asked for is 10.4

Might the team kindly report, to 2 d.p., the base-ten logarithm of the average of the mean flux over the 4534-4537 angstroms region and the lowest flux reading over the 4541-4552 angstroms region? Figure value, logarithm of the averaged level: 0.97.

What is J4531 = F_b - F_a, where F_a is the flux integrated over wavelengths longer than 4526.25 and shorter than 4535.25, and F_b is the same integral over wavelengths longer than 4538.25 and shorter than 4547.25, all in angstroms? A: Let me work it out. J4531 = 9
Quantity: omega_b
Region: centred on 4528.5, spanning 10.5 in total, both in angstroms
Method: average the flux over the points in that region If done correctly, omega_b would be 9.7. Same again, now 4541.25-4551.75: 9.9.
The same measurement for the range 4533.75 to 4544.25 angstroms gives 10.2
